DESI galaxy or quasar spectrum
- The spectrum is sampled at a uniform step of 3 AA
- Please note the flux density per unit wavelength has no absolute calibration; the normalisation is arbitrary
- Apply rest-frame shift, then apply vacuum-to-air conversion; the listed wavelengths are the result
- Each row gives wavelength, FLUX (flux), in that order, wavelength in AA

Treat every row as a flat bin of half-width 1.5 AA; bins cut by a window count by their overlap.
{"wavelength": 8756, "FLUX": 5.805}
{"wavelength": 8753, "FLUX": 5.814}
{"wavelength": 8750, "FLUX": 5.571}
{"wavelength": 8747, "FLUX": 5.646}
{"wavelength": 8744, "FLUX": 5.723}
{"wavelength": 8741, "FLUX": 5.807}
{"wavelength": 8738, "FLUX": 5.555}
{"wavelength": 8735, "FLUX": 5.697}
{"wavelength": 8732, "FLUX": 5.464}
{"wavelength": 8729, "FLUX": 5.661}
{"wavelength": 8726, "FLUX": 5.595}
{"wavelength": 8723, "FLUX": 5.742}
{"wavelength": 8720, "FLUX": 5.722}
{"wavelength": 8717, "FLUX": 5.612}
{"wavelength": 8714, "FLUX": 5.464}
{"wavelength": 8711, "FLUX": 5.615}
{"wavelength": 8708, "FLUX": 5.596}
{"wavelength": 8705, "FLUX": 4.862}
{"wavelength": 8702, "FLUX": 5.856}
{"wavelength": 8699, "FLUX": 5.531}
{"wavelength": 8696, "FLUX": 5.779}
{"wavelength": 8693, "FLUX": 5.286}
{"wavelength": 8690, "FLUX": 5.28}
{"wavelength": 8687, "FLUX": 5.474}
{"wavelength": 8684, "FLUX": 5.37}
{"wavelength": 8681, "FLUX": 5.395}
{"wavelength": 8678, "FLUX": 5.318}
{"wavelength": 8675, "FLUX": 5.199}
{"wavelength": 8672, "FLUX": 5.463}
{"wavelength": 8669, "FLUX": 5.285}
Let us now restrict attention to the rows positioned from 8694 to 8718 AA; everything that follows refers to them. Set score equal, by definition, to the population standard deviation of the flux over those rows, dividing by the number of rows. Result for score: 0.282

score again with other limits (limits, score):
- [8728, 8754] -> 0.110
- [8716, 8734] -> 0.092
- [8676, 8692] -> 0.067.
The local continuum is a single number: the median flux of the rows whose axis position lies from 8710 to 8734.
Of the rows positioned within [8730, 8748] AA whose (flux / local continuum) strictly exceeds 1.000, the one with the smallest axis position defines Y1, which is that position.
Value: 8735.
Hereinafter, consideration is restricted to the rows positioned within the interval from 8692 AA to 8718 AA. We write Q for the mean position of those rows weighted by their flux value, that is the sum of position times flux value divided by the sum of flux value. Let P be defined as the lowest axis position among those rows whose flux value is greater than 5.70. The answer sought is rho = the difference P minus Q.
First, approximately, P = 8696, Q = 8705.0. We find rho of -9.0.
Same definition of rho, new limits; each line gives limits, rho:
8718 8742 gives -10.5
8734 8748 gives 0.0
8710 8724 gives 2.9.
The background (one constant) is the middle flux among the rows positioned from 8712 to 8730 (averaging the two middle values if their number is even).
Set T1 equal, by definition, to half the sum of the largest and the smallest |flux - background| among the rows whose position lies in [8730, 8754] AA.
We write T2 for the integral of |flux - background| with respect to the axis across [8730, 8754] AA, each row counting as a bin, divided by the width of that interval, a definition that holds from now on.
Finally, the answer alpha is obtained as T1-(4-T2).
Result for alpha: -3.81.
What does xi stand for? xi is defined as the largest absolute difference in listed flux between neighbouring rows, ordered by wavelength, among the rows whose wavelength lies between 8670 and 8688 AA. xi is 0.26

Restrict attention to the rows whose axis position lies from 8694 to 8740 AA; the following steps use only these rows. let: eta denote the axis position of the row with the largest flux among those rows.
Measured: 8702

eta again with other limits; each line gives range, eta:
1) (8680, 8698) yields 8696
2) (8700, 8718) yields 8702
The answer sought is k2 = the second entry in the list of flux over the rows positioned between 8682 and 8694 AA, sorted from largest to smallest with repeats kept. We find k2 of 5.37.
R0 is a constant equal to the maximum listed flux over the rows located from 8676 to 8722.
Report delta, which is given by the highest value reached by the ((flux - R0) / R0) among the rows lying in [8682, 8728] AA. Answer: 0.000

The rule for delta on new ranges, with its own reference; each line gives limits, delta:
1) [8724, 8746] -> -0.008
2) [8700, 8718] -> 0.000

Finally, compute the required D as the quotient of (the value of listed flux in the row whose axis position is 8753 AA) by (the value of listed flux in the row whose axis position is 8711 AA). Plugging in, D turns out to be 1.04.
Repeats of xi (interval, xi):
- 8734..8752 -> 0.25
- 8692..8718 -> 0.99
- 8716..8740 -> 0.23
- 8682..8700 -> 0.49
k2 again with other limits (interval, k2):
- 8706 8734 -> 5.722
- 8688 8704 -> 5.779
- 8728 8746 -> 5.723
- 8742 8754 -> 5.723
